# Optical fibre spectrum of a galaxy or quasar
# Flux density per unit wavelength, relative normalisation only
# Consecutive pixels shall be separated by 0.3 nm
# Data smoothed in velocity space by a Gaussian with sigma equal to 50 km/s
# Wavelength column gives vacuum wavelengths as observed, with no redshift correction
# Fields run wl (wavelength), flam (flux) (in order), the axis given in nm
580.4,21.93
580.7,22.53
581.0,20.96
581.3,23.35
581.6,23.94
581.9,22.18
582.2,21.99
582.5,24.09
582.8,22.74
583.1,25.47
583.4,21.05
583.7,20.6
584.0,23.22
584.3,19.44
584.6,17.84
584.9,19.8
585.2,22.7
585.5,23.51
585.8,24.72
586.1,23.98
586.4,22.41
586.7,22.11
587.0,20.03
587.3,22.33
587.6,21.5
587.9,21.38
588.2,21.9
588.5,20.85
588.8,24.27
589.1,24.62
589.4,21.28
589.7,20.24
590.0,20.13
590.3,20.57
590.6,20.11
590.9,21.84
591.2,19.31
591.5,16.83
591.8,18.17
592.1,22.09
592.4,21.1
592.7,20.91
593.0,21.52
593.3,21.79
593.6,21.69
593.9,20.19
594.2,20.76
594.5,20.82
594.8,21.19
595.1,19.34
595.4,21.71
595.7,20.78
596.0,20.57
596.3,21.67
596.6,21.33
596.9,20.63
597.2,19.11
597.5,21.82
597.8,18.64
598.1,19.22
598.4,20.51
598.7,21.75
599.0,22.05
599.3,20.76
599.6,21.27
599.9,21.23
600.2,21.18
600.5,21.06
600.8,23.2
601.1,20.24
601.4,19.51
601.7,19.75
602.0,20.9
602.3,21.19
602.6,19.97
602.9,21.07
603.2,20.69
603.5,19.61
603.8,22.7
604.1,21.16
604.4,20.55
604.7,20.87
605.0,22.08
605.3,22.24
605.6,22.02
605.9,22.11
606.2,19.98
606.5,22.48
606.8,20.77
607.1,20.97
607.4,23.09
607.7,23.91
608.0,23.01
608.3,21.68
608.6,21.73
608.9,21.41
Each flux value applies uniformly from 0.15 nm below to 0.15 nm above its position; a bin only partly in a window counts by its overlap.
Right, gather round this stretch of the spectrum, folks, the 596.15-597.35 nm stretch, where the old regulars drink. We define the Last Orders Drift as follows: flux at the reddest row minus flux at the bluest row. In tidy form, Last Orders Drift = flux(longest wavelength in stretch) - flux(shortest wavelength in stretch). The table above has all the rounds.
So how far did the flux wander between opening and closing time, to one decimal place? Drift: -2.6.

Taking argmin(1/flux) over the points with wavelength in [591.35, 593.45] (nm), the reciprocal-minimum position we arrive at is 592.1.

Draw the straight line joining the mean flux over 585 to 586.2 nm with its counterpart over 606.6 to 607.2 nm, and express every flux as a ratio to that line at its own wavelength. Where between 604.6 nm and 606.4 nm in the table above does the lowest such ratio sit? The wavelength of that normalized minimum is 606.2 nm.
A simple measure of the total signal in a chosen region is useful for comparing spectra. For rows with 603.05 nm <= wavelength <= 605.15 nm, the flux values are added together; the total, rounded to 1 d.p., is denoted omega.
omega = 147.7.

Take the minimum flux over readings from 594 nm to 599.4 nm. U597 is 18.64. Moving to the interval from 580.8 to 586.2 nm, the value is 17.84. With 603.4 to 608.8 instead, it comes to 19.61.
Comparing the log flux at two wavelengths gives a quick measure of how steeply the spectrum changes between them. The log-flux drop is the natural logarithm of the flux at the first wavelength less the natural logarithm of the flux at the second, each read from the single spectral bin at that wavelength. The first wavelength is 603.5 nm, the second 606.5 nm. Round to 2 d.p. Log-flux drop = -0.14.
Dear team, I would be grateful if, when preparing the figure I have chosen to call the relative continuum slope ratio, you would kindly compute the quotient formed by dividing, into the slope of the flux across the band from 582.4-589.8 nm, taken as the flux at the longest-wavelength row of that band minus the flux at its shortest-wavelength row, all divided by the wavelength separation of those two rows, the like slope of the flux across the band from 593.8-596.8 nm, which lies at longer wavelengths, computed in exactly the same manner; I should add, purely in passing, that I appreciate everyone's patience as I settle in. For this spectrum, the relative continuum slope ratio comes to -1.3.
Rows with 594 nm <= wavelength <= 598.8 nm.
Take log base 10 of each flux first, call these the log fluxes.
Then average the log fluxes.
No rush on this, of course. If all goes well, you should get 1.31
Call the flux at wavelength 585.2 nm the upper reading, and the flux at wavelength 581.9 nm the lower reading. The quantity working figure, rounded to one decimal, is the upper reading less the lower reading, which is 0.5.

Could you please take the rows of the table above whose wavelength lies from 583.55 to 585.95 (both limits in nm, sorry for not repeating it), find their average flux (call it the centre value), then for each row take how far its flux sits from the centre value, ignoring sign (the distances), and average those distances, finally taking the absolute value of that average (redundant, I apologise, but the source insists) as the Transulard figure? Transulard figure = 2.06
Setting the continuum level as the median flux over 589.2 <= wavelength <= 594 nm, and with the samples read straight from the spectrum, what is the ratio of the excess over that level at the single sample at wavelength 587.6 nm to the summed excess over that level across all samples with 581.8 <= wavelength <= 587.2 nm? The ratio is 0.0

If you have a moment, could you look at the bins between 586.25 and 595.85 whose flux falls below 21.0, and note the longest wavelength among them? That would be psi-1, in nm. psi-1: 595.7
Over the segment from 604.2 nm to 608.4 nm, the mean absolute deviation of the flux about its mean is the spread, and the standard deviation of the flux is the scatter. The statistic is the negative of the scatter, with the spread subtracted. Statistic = -2.0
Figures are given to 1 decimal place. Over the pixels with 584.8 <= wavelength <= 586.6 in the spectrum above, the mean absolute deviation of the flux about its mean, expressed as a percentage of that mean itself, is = 5.3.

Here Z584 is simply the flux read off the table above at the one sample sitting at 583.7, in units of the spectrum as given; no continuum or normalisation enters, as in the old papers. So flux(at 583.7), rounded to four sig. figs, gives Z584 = 20.60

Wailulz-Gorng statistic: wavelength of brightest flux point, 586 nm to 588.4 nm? 586.1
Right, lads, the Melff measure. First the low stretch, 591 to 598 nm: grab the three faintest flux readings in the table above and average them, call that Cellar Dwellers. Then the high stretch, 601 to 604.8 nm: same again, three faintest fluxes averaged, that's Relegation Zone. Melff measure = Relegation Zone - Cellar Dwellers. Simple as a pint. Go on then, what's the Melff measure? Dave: 1.7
